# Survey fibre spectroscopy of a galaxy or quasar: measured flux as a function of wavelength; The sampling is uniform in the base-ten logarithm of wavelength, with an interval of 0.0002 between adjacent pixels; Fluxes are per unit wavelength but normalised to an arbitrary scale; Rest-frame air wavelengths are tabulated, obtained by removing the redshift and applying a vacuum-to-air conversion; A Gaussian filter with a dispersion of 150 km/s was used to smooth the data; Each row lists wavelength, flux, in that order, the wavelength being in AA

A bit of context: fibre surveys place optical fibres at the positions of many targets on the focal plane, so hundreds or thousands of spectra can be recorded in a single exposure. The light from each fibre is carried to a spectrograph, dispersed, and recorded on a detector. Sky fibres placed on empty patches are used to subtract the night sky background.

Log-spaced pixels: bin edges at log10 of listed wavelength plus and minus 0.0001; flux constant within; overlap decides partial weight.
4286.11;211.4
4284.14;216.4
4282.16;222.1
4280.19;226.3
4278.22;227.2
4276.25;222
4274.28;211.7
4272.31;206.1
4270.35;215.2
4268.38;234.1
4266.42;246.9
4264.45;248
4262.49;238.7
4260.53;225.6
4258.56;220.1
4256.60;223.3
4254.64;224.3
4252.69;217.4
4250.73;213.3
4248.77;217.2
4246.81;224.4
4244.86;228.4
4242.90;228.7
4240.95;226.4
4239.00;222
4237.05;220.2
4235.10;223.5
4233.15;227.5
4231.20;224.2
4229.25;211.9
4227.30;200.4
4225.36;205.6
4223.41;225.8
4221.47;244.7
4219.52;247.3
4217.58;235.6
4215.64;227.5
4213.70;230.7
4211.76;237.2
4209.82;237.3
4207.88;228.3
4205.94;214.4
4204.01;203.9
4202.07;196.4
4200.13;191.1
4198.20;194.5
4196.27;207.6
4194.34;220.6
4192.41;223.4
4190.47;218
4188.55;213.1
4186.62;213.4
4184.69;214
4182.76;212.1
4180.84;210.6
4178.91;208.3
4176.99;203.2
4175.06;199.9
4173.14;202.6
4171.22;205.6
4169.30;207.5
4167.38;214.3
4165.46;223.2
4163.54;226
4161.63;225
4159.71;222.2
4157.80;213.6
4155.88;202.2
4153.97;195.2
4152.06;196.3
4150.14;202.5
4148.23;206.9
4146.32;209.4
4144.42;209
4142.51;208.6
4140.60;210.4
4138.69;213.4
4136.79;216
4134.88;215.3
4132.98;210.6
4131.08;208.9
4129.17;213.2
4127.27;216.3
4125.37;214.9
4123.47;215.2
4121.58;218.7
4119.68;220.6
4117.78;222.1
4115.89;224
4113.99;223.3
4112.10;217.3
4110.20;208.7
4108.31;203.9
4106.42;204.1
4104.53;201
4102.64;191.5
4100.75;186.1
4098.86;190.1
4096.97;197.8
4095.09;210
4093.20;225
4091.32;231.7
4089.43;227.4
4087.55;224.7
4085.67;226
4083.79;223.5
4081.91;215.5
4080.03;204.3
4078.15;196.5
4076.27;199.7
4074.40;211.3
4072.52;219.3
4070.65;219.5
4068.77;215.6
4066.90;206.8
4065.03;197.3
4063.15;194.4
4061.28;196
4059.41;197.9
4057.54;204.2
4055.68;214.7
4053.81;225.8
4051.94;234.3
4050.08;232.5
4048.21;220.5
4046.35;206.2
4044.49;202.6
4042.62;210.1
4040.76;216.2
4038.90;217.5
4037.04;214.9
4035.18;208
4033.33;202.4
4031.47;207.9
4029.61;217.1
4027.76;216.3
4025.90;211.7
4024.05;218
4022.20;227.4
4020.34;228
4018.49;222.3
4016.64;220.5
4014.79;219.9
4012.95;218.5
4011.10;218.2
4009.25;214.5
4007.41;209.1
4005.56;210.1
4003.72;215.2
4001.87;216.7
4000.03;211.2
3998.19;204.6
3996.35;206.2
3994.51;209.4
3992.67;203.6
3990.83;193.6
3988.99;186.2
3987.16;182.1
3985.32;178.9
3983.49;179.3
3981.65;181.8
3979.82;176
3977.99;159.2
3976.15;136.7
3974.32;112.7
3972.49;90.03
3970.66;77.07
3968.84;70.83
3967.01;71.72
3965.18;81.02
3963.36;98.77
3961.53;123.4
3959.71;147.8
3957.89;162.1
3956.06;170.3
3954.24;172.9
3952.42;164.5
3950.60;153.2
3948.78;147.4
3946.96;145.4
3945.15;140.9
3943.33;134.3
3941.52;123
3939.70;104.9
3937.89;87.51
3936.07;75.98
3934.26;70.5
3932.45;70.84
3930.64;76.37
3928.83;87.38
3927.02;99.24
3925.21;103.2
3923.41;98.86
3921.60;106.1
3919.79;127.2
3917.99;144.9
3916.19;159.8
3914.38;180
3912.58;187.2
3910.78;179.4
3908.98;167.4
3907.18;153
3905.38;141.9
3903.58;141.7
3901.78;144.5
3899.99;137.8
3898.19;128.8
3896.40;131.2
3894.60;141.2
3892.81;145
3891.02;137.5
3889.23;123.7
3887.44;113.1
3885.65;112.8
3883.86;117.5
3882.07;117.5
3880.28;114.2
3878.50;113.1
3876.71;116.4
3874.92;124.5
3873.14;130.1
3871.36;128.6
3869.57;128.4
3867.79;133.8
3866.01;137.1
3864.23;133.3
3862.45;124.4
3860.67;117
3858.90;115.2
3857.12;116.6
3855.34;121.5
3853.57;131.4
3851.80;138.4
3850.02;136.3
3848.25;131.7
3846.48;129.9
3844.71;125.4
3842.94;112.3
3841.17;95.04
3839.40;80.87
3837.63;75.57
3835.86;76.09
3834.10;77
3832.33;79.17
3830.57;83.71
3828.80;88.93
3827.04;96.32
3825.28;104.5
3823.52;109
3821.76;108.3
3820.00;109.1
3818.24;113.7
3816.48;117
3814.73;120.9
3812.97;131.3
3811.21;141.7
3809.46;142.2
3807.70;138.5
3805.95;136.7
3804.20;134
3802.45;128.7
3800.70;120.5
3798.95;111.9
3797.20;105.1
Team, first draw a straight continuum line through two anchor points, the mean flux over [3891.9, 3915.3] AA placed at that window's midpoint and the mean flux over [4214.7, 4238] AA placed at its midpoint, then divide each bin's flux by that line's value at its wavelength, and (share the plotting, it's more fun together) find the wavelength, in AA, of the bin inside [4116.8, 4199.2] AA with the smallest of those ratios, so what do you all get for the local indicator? 4198.20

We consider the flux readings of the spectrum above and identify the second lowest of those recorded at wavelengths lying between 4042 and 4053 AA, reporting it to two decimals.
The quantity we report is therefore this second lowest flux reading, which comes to 206.20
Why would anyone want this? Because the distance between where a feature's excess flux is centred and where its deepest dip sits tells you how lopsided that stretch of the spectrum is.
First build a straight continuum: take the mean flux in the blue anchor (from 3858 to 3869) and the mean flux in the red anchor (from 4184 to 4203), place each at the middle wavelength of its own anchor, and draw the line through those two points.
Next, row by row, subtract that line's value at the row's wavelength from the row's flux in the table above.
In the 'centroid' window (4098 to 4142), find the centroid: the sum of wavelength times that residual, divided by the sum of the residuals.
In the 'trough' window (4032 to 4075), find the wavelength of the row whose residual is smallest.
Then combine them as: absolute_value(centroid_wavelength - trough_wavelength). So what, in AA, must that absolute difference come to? 58.2 AA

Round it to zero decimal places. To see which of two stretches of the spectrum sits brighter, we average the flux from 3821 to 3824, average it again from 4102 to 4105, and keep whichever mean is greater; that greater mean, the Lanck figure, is 196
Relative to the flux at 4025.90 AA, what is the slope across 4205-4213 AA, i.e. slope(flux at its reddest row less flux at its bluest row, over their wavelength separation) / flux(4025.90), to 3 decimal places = 0.019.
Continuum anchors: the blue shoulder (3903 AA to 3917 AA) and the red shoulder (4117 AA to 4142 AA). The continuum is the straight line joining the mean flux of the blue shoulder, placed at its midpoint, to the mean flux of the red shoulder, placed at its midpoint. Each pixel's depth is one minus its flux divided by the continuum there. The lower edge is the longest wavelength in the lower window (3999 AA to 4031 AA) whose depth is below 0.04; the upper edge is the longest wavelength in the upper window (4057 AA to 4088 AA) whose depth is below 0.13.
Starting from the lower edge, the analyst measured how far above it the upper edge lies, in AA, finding 57.9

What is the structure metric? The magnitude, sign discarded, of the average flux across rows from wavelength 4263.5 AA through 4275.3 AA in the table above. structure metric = 227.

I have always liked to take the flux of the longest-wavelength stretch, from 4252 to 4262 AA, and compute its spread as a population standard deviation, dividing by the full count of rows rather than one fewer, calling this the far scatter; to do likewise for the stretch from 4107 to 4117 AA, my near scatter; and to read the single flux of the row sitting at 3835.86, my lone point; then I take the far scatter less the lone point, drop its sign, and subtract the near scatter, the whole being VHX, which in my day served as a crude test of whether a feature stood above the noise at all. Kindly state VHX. 65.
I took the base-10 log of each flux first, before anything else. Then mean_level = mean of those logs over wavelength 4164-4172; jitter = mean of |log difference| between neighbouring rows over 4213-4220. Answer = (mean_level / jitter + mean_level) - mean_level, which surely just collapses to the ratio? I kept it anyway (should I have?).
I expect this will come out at 165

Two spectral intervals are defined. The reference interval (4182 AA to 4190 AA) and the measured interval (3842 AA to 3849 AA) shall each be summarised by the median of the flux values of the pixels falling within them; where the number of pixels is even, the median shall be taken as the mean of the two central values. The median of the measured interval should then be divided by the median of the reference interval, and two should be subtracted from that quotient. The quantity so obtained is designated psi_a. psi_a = -1.40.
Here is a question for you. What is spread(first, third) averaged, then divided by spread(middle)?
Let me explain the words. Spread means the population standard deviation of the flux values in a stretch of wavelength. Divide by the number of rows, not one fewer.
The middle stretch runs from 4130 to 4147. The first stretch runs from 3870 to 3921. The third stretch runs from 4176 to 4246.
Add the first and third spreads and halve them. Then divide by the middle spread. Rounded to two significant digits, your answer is 6.4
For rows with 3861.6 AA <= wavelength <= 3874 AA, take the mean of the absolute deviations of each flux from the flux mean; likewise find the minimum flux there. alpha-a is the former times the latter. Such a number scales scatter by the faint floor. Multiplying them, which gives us 418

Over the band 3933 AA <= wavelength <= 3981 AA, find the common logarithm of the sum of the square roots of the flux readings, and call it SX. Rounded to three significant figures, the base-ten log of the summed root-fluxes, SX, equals 2.46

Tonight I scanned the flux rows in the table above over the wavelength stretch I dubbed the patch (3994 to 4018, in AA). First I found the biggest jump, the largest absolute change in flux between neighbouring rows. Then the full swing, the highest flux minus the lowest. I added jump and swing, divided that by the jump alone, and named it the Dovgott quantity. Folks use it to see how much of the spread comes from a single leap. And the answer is 3.4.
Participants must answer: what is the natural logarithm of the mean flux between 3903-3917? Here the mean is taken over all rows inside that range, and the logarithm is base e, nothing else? 5.1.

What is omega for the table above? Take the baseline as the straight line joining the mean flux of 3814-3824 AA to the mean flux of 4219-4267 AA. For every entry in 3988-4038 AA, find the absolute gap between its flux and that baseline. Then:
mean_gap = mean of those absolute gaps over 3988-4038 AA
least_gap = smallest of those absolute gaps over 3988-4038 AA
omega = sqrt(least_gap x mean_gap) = 37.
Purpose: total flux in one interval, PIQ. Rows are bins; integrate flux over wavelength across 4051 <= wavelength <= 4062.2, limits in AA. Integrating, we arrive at 2378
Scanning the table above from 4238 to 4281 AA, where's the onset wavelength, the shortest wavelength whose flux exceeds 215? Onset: 4239.00 AA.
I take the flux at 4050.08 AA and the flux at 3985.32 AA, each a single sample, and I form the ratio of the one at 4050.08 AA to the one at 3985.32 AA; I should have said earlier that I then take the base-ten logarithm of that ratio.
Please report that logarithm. 0.11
